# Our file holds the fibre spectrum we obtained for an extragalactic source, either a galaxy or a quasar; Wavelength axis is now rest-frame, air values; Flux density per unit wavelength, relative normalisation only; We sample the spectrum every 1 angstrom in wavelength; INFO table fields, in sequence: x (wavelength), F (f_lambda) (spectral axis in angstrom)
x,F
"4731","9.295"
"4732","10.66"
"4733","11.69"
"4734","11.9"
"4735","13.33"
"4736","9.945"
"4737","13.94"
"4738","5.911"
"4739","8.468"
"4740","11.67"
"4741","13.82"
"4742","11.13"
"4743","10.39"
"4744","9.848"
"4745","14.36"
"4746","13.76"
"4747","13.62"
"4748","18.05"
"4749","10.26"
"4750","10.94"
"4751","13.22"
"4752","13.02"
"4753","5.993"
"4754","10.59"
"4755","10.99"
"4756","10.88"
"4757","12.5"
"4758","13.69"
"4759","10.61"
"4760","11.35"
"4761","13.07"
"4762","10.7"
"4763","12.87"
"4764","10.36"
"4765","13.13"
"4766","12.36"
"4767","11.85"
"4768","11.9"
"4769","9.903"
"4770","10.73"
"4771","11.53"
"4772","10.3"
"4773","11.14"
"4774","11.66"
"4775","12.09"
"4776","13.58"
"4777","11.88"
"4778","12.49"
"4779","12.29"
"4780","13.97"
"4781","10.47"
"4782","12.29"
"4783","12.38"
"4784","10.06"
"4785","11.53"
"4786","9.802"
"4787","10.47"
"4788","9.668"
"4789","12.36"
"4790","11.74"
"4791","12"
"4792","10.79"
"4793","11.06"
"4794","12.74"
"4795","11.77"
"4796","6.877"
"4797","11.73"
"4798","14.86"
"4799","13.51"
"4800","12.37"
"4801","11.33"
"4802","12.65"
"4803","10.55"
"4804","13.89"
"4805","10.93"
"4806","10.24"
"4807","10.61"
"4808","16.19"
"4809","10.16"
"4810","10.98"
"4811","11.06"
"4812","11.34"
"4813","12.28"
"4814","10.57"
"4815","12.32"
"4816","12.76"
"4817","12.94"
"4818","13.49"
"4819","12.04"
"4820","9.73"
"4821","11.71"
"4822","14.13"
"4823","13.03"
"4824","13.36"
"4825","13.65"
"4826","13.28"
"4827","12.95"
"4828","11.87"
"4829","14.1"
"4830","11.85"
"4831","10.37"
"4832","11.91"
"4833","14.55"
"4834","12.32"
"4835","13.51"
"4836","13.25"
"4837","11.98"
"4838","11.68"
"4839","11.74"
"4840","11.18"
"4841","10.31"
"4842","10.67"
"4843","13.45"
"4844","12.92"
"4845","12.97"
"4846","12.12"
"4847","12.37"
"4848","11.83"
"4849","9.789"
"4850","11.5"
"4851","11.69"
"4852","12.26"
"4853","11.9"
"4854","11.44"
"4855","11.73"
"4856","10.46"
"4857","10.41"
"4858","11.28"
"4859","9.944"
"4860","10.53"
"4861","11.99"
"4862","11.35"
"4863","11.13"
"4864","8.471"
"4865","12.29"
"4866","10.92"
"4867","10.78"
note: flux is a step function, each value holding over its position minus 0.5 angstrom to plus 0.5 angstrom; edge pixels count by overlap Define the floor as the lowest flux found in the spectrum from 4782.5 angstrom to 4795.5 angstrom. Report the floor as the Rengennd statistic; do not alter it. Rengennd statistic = 9.668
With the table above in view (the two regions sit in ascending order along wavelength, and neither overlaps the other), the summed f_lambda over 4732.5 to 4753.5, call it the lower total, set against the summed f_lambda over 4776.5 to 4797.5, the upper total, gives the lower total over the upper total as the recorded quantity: 1.03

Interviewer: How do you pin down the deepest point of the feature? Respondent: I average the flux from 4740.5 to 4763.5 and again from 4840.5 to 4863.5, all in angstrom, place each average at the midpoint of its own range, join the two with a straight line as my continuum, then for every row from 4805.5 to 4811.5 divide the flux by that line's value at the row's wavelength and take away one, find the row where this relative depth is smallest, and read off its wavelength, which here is 4809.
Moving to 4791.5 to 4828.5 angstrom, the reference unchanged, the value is 4796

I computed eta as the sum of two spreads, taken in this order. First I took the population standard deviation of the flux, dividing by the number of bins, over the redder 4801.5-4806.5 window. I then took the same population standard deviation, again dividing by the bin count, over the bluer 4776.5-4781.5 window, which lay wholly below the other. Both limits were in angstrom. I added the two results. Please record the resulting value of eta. 2.5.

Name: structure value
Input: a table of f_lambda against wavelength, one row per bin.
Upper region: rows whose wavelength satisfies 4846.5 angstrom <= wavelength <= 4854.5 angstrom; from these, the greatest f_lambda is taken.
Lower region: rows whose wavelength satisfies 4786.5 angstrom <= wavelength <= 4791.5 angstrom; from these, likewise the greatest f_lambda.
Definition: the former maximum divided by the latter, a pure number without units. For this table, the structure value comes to 1.00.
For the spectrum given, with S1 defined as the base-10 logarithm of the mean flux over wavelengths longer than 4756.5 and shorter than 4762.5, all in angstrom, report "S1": 1.079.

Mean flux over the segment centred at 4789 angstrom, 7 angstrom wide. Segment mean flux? 11.0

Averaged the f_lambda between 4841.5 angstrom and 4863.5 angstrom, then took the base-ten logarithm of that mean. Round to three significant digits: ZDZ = 1.06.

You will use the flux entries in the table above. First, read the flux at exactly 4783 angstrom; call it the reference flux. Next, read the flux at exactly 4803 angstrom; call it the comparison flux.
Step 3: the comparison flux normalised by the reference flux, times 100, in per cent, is 85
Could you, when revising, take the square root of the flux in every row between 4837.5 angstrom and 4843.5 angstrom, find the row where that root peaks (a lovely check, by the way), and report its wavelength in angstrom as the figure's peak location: 4843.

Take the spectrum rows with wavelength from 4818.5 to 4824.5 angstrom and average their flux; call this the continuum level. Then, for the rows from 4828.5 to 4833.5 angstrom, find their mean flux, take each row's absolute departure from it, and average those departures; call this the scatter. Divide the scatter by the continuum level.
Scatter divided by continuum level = 0.11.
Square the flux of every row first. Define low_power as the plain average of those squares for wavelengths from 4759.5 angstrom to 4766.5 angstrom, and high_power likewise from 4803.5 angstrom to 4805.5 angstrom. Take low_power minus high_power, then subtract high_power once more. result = -168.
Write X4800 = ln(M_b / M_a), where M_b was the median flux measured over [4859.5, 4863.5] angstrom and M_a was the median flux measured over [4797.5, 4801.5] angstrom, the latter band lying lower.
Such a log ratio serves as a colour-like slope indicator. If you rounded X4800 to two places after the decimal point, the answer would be -0.14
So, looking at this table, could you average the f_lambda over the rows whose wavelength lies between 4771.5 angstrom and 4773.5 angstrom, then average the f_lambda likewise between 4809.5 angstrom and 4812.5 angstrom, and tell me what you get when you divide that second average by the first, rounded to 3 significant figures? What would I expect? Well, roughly 1.04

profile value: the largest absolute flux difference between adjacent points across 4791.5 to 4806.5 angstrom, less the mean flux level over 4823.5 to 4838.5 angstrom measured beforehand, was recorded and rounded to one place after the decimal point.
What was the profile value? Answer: -7.8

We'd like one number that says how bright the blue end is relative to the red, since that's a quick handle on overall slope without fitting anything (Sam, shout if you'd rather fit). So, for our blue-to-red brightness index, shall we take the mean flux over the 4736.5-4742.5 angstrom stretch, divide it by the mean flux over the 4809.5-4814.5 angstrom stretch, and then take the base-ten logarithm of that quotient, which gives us -0.017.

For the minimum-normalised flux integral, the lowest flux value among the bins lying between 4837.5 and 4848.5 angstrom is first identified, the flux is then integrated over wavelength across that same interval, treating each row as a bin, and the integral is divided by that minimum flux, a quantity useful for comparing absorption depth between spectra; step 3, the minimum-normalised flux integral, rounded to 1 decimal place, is 12.7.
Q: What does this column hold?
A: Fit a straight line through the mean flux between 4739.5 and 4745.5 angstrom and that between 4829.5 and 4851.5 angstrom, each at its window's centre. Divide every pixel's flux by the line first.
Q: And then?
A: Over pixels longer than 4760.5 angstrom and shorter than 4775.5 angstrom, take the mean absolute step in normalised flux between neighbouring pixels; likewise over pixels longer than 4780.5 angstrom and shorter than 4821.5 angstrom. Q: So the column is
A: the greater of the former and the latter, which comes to 0.142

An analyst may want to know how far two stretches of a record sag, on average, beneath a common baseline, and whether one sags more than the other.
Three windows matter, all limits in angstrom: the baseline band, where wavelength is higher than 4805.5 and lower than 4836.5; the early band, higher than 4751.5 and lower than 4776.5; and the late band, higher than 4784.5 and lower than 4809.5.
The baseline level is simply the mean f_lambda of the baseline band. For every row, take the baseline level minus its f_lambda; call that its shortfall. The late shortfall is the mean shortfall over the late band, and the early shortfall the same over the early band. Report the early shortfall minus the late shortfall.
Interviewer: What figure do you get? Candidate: 0.12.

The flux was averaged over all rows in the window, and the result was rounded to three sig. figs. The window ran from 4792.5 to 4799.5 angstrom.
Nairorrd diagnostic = 11.8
